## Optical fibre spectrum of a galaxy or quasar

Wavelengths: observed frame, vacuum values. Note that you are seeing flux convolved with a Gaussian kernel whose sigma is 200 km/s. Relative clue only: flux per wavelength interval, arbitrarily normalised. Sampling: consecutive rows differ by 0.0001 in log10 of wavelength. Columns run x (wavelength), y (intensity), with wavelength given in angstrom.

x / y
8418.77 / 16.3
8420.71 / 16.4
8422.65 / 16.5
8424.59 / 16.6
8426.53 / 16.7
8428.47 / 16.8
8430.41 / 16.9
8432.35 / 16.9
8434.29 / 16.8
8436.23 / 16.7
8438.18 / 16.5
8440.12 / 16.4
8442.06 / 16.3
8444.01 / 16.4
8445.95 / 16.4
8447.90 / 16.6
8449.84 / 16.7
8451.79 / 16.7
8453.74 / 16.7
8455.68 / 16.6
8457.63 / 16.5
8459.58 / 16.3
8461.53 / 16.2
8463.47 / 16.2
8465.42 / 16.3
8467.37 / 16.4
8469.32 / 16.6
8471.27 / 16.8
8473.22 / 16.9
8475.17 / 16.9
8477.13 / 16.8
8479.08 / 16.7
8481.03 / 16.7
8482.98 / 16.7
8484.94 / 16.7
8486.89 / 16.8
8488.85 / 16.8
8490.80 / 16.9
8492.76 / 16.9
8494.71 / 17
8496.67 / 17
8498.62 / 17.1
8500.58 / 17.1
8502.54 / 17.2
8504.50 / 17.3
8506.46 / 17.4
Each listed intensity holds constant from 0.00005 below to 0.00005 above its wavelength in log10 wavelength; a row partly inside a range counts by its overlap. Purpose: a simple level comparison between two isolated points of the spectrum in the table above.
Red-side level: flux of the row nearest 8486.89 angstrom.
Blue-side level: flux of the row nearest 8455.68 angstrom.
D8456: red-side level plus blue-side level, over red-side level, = 1.99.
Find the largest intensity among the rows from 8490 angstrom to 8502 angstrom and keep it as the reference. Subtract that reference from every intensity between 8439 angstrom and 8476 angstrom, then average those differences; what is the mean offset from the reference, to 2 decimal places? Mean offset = -0.58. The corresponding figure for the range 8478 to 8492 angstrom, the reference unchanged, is -0.34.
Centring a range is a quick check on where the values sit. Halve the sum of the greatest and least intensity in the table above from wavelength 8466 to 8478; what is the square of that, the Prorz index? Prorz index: 277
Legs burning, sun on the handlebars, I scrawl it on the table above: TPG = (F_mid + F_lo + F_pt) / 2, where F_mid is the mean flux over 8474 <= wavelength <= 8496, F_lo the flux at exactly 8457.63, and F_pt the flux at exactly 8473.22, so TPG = 25.1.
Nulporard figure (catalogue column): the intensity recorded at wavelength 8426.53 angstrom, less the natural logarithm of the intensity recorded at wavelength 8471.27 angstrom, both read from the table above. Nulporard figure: 13.9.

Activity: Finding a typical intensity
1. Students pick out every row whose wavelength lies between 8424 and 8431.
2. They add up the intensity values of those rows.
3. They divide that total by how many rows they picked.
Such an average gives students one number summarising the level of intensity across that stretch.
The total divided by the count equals 16.8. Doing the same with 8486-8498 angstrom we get 16.9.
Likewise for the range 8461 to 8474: 16.5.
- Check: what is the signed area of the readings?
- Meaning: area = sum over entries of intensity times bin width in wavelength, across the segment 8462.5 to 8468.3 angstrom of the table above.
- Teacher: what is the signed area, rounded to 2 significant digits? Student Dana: 95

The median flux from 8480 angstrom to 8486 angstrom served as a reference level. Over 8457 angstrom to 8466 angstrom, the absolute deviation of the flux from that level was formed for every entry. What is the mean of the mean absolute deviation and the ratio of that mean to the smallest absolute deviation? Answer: 1.2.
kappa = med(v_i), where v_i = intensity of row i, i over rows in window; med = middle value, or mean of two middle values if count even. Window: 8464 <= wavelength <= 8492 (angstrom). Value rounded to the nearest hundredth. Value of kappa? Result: 16.75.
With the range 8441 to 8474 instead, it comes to 16.50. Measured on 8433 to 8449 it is 16.45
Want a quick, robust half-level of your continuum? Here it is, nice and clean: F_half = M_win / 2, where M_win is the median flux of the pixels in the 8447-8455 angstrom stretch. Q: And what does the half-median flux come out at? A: 8.35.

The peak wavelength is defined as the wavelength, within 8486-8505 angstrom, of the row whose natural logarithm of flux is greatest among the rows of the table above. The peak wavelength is 8504.50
